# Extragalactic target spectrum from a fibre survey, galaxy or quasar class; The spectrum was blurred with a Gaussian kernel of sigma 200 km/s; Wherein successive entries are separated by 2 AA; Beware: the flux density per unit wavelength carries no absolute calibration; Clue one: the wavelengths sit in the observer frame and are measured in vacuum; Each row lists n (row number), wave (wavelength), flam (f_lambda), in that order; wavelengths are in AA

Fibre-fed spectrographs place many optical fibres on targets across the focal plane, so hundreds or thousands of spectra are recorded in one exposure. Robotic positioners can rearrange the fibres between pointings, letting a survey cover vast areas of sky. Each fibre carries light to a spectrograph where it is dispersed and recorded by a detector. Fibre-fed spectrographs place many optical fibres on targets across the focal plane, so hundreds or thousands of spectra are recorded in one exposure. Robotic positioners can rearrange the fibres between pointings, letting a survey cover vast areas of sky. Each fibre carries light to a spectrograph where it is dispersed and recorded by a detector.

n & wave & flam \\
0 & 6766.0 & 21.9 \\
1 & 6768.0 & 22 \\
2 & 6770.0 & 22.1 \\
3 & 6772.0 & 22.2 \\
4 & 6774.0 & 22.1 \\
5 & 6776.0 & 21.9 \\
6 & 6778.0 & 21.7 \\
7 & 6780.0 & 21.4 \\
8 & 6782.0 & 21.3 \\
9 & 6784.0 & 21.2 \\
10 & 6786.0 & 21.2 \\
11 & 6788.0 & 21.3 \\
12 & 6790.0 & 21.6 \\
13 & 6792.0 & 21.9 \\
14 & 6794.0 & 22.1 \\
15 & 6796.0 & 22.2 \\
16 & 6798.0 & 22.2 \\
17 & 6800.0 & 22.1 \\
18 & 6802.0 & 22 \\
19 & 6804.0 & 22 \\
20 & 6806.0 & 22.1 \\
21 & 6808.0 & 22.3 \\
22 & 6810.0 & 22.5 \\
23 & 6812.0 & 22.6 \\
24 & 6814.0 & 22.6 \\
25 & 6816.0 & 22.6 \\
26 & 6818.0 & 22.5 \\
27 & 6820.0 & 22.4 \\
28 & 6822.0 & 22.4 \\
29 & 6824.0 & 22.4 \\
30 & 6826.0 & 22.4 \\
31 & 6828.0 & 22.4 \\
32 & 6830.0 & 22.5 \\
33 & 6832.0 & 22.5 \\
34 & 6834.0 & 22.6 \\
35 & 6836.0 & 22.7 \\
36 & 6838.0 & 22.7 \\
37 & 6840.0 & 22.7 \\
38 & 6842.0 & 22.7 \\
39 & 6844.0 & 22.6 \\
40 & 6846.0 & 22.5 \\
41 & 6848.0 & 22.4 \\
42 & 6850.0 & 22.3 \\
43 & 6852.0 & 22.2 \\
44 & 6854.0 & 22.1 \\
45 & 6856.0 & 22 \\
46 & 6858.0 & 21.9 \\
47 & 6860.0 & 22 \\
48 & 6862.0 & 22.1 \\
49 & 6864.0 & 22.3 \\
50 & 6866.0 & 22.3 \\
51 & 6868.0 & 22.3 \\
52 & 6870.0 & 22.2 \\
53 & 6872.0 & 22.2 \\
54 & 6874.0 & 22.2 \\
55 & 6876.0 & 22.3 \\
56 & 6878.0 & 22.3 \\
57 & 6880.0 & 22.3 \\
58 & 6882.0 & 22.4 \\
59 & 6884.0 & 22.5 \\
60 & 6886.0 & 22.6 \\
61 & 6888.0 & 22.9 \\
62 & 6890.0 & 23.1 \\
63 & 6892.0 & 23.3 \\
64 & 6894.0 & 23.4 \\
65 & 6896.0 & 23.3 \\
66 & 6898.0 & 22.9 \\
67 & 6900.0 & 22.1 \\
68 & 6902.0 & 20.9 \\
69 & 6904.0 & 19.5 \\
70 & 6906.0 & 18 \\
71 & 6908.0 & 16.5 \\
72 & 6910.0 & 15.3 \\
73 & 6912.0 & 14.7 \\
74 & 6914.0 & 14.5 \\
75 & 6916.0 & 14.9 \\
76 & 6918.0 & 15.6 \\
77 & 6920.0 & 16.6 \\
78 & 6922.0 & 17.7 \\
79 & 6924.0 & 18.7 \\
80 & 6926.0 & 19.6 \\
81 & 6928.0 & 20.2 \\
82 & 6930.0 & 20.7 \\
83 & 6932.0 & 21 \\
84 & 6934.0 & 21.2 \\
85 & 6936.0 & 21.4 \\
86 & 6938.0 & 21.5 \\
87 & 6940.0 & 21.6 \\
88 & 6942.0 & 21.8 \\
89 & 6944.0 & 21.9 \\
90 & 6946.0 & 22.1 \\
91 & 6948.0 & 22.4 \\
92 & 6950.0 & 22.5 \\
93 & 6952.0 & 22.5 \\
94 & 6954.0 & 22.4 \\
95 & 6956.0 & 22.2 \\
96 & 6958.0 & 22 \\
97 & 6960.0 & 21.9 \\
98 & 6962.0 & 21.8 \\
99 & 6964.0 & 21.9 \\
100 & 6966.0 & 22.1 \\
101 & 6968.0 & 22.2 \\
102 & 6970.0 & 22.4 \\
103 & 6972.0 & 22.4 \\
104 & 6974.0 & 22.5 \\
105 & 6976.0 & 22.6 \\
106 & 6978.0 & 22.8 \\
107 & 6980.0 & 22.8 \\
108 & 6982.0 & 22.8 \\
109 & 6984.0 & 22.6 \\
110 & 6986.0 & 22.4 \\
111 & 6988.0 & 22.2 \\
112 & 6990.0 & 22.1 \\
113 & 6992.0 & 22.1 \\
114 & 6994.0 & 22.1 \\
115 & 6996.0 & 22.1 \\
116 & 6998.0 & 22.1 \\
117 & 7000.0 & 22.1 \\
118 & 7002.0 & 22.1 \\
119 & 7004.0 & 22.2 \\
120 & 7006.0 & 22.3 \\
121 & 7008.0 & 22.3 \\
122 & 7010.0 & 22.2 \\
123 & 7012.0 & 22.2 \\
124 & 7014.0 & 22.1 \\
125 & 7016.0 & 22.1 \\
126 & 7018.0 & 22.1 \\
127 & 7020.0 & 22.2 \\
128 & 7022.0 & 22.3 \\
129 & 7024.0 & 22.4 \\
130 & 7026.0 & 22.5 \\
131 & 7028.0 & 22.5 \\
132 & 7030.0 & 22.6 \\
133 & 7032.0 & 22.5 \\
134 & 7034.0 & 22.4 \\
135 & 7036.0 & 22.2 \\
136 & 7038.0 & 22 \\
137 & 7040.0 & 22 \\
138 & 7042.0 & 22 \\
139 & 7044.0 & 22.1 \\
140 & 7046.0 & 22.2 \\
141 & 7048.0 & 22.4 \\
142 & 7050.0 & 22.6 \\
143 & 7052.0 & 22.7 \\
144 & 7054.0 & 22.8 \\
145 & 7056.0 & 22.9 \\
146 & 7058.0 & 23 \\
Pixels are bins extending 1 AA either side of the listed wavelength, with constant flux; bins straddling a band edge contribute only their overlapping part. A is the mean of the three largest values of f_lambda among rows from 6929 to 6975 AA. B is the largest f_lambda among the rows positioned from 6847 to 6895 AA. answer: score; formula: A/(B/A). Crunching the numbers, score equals 21.6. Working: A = 22.5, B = 23.4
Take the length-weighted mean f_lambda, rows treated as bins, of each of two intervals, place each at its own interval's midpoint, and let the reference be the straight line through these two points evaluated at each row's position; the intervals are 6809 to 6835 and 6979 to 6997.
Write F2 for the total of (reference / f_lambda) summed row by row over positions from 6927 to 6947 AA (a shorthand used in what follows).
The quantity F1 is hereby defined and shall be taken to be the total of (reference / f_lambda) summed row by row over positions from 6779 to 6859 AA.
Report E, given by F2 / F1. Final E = 0.3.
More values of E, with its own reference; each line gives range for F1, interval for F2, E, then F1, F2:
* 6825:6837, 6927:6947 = 1.8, 6.0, 11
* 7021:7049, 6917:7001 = 3.1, 14.0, 44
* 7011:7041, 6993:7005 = 0.4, 15.0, 6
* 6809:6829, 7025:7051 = 1.3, 10.0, 13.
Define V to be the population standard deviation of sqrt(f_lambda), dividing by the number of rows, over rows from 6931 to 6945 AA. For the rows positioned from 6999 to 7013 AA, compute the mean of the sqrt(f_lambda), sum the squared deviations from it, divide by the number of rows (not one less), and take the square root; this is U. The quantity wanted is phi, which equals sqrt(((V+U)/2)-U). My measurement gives 0.109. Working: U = 0.0080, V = 0.032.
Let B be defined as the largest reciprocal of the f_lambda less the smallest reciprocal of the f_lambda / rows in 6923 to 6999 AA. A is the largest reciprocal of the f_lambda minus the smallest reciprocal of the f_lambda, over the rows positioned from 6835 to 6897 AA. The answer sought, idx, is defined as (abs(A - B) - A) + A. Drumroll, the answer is 0.007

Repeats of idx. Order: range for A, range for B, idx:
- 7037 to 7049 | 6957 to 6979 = 0.001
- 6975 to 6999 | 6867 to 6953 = 0.025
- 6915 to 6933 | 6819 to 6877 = 0.018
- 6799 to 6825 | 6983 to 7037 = 0.000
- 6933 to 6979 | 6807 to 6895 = 0.000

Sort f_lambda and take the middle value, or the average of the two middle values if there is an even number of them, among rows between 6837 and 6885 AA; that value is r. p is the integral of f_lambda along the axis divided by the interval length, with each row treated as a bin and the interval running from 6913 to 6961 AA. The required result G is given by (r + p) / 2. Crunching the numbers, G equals 21.3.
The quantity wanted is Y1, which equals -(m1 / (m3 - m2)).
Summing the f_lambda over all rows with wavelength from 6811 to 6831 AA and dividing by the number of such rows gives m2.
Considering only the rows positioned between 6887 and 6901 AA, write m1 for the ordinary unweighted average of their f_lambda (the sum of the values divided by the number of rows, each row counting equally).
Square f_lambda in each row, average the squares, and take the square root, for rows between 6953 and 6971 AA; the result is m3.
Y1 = 61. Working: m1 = 23.0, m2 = 22.5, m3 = 22.1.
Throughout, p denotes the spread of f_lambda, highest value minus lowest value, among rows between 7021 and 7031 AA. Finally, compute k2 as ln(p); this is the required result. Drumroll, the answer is -1.2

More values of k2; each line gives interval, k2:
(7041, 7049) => -0.9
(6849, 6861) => -0.9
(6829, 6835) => -2.3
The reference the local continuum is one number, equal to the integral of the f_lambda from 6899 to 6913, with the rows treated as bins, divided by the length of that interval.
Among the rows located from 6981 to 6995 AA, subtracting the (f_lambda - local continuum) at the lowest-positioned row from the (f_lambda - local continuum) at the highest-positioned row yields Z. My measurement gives -0.7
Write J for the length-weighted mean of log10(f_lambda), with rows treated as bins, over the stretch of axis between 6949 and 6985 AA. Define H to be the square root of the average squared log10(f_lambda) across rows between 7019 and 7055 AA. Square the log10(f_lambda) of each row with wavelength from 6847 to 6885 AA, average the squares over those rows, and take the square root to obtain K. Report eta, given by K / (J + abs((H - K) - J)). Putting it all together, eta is 0.4995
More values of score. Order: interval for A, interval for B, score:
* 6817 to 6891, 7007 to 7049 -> 23.2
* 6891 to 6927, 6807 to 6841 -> 24.0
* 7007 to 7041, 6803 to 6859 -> 22.4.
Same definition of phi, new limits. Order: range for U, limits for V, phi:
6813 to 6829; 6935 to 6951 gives 0.126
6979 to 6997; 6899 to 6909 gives 0.314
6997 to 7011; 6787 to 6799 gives 0.116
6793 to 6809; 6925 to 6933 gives 0.156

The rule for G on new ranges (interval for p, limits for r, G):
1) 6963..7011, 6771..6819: 22.2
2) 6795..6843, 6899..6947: 21.2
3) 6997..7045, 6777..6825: 22.2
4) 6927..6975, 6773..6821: 22.0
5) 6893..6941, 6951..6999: 20.7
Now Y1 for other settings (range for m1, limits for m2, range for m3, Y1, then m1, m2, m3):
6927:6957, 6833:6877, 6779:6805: 36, 21.7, 22.3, 21.7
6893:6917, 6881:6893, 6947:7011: 37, 18.8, 22.8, 22.3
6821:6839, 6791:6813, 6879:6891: -50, 22.5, 22.2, 22.6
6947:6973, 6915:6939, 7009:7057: -7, 22.2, 19.1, 22.3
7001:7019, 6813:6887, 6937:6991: 157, 22.2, 22.4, 22.2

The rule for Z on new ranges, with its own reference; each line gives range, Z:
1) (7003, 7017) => -0.1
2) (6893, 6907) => -5.4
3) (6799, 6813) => 0.5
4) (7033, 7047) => -0.2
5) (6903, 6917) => -4.6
